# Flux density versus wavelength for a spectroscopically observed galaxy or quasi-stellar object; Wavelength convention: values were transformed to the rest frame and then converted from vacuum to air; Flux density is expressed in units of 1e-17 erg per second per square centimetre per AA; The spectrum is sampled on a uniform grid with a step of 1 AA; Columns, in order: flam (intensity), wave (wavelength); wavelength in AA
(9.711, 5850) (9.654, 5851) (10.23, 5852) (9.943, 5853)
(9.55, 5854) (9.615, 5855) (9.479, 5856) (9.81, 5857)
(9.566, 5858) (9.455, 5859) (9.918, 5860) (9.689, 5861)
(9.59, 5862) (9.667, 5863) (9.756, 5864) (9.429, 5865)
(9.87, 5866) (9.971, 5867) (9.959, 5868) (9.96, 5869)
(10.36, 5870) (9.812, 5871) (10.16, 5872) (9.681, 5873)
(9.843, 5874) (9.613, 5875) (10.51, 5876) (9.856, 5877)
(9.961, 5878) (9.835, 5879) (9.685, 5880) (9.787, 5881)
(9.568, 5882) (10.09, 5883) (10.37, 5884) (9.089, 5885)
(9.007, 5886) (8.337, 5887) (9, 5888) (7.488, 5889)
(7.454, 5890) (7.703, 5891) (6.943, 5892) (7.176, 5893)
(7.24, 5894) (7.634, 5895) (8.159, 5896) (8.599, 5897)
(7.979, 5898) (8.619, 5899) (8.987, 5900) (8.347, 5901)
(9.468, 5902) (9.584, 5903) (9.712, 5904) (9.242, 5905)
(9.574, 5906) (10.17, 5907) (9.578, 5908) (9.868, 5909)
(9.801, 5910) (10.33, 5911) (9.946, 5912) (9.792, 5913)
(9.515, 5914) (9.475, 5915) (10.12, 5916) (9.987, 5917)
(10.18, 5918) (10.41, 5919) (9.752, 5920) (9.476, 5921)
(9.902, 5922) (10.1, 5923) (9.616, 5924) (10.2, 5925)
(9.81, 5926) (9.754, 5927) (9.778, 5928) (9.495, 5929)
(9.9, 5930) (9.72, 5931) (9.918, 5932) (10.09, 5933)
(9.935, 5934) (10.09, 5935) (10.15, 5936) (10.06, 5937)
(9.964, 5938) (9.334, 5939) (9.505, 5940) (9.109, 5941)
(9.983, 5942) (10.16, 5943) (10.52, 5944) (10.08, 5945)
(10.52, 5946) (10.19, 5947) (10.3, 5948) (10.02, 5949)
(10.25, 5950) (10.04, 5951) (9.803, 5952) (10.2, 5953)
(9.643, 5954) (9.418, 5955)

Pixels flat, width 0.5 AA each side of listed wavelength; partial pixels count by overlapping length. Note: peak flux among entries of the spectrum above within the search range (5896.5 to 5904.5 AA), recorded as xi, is 9.712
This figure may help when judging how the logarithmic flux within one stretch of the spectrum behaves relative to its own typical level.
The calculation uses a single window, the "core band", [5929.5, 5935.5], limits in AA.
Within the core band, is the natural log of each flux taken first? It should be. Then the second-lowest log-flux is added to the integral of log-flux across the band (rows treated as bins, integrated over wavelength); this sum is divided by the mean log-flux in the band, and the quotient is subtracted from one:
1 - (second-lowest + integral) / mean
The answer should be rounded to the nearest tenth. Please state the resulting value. -6.0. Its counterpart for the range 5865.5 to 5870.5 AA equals -5.0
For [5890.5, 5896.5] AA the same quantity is -6.0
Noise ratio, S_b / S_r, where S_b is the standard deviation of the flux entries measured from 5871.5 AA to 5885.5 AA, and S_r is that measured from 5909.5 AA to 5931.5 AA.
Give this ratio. 1.3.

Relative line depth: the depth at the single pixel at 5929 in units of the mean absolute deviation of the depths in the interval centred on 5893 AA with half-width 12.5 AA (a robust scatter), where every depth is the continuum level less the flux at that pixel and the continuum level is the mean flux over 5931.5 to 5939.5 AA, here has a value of 0.5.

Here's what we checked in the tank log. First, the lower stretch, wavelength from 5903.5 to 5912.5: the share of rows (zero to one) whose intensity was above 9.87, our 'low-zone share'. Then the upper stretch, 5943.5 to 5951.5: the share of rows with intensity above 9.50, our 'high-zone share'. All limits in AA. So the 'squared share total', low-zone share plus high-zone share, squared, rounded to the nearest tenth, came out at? 1.8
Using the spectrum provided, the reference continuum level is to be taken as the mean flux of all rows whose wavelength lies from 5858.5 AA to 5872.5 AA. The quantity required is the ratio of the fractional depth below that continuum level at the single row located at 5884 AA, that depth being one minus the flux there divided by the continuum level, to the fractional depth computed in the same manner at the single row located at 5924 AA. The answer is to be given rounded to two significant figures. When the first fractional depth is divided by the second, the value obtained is -2.6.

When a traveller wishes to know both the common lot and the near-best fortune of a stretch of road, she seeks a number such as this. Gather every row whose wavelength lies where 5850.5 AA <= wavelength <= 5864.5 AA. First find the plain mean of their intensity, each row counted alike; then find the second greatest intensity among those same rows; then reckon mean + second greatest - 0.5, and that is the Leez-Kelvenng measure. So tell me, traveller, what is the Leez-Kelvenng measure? 19.2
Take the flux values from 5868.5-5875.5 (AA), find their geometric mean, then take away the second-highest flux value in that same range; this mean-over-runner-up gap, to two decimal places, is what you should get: -0.24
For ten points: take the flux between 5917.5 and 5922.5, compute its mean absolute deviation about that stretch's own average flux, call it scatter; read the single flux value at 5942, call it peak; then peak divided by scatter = 36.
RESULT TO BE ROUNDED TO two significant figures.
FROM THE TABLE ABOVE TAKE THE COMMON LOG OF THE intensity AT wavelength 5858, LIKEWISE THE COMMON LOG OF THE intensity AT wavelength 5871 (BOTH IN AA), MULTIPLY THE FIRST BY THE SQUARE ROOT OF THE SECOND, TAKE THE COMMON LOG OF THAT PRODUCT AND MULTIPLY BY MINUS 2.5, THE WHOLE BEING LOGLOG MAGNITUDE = 0.026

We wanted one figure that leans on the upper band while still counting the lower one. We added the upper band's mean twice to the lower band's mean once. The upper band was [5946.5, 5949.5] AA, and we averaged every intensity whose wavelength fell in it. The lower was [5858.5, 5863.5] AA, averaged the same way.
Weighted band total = 30.0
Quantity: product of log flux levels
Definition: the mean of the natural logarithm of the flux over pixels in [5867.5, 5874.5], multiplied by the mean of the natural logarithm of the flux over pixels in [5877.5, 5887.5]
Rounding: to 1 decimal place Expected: 5.2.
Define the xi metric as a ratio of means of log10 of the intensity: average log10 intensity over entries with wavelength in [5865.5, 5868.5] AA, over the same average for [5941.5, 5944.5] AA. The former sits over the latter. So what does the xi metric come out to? 0.99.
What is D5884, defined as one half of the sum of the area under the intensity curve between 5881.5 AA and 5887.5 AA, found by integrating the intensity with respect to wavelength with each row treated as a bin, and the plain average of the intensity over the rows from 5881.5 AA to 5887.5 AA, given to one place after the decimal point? 32.9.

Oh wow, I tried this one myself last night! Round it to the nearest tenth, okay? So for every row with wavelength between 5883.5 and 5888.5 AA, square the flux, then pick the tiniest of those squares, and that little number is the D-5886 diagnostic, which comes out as 69.5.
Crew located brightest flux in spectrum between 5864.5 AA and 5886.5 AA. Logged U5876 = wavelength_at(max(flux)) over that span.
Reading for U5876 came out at 5876 AA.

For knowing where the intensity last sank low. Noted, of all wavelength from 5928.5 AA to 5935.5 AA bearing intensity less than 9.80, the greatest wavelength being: 5931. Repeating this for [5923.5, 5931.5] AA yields 5931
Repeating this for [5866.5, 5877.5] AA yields 5875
